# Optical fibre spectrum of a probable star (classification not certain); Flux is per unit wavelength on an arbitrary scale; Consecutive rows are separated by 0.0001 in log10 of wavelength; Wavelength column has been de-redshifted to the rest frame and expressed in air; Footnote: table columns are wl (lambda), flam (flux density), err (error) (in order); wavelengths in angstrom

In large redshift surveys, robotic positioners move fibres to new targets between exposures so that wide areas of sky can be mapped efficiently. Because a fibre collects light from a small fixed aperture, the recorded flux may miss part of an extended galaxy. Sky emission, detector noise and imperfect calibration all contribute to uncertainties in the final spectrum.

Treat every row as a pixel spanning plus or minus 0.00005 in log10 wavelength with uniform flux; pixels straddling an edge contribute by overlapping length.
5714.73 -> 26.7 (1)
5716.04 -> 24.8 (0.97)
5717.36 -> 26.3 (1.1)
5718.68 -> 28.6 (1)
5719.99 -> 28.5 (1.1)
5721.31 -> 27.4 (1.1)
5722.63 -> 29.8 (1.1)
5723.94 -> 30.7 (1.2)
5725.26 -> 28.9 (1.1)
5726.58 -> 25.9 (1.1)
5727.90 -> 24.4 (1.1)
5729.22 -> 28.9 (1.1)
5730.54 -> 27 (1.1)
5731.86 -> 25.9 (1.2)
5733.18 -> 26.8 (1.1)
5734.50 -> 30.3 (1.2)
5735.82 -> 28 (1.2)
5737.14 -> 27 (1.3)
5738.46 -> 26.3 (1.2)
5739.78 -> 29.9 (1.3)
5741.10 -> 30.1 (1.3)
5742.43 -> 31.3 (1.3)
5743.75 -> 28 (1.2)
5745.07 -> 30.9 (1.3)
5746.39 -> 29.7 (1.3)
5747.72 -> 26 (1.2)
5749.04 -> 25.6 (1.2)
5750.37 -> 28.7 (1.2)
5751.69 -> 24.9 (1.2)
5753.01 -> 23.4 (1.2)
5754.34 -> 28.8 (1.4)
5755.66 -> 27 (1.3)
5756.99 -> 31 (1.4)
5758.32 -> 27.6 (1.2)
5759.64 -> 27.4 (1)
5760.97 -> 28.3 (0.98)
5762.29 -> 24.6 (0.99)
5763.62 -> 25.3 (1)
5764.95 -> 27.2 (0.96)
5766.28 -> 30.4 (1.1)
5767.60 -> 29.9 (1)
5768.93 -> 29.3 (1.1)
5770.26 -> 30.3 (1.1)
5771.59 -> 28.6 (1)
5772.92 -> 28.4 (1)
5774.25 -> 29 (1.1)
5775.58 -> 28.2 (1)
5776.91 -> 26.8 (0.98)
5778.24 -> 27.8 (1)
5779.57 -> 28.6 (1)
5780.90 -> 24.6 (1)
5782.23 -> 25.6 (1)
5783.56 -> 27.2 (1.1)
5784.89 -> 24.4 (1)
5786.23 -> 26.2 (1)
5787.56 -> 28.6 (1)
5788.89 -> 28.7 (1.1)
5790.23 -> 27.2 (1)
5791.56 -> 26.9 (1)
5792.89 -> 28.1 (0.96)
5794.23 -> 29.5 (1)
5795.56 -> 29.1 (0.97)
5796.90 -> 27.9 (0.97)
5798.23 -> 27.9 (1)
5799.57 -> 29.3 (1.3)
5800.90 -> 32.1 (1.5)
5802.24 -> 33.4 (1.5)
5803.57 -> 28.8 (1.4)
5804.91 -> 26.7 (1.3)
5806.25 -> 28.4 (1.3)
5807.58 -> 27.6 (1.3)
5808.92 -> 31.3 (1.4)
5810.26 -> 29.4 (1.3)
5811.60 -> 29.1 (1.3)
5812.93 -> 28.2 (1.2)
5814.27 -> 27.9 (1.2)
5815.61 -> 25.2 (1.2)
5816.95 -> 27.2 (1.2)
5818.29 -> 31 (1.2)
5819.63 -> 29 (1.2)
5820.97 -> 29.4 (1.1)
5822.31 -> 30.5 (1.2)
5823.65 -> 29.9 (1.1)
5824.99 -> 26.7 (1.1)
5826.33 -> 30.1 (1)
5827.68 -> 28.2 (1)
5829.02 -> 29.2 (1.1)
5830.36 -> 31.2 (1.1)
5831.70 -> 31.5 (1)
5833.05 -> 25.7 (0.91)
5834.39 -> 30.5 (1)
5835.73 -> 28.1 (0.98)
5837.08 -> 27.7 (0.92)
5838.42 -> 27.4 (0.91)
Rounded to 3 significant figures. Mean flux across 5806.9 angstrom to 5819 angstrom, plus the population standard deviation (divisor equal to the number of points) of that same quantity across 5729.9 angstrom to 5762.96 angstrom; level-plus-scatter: 30.6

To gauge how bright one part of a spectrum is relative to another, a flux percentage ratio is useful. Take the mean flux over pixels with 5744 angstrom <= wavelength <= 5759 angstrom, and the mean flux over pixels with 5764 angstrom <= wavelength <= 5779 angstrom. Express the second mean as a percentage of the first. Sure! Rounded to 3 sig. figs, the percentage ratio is 104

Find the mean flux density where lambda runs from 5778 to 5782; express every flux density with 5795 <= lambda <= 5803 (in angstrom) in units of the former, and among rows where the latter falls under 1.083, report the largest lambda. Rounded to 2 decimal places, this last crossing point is 5798.23 angstrom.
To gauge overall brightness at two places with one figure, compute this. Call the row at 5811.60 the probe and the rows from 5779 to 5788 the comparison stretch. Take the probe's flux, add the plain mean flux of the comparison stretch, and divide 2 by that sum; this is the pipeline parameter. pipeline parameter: 0.0360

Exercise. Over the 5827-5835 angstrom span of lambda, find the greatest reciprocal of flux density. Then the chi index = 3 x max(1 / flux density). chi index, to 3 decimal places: 0.117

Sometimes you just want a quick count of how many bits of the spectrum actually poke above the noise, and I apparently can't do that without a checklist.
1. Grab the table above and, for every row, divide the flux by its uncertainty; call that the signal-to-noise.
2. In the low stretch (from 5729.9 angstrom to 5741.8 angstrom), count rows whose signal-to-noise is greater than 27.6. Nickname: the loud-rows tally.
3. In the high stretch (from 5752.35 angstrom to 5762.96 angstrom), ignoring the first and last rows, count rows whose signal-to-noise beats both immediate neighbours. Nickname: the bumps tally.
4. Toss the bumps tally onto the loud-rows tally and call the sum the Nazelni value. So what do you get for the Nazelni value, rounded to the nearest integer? 1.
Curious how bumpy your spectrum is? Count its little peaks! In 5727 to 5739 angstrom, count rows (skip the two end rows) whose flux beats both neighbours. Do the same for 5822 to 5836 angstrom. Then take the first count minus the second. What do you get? -1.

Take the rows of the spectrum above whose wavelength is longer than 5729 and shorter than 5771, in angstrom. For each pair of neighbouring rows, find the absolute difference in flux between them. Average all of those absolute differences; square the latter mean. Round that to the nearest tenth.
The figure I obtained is 4.2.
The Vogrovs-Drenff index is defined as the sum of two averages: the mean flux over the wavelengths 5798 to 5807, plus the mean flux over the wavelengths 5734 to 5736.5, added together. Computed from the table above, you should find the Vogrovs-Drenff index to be 58.7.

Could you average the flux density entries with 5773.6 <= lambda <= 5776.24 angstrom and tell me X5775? 28.6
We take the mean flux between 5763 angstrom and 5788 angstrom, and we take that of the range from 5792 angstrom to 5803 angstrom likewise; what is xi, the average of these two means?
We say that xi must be 28.7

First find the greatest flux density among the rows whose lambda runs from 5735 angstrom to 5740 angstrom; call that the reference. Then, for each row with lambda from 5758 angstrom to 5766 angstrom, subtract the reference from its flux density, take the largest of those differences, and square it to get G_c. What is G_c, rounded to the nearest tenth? 2.6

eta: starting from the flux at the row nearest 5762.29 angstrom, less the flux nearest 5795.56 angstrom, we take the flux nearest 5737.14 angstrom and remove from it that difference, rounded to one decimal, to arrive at 31.5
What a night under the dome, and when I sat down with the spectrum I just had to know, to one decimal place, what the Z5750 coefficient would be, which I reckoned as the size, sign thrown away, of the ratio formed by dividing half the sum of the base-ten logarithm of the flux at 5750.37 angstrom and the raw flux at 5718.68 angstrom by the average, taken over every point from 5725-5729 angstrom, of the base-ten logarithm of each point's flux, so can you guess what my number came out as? 10.6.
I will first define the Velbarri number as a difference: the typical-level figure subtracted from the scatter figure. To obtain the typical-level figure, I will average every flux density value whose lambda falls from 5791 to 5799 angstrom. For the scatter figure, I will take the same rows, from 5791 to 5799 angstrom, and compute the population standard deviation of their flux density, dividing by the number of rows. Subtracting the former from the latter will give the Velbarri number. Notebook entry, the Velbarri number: -27.4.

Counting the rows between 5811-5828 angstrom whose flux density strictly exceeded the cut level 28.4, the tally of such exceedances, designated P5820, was 7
